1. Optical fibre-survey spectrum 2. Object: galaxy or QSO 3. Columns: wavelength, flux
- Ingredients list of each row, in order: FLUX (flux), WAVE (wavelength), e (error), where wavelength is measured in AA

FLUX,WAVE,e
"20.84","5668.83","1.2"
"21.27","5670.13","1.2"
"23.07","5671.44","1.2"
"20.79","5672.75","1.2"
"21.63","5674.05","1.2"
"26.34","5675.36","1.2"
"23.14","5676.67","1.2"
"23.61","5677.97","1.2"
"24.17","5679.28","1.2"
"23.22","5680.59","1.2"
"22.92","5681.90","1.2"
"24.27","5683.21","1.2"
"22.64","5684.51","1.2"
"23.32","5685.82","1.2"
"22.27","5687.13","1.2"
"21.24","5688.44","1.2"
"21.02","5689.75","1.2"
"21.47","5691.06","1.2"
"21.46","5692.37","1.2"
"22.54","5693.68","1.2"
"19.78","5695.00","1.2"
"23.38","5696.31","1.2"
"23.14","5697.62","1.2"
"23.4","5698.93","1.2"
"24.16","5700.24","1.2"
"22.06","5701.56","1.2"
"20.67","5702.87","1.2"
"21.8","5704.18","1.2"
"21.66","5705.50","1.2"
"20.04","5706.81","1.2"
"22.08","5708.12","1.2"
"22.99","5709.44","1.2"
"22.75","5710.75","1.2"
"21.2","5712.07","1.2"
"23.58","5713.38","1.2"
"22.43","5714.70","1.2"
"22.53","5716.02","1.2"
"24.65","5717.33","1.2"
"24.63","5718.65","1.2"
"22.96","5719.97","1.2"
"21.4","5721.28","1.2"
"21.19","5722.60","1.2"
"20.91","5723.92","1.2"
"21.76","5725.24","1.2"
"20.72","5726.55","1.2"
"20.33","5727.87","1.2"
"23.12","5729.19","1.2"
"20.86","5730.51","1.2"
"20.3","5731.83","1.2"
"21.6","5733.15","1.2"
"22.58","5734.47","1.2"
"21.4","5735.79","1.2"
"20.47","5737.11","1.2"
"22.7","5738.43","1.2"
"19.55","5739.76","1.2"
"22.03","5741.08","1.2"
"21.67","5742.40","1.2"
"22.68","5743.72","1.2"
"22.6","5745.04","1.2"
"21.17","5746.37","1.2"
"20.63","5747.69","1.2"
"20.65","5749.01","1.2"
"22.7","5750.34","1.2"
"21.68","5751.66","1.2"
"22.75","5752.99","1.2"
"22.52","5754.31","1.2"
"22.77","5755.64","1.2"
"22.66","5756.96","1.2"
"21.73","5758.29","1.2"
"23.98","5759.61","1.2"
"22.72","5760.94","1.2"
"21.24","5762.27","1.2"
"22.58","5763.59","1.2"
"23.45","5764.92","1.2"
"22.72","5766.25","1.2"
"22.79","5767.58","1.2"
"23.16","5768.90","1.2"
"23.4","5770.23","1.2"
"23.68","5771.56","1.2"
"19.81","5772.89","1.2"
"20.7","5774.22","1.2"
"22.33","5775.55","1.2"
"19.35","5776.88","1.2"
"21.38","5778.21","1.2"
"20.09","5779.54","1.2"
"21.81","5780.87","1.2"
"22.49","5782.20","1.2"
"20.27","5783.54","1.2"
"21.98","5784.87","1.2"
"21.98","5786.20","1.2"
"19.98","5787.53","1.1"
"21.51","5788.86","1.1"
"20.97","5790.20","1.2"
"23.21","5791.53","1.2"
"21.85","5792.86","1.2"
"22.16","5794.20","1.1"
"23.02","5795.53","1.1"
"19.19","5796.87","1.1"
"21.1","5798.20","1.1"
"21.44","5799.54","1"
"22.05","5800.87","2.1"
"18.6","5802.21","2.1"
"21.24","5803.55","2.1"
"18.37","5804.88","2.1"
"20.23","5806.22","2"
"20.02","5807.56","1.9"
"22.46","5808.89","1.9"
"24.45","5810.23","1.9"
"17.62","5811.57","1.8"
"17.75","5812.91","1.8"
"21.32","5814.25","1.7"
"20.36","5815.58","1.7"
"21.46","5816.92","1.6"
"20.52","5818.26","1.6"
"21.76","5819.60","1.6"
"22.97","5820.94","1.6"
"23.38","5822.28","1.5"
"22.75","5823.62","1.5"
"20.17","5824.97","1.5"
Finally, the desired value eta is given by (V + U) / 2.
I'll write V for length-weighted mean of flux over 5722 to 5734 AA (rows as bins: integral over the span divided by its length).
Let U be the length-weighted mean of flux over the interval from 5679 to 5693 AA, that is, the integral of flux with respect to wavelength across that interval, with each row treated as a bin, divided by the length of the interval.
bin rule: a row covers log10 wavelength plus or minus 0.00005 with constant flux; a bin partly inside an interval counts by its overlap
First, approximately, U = 22.5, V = 21.2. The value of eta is 21.9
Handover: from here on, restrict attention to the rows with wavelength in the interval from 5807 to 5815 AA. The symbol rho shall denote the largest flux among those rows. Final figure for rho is 24.45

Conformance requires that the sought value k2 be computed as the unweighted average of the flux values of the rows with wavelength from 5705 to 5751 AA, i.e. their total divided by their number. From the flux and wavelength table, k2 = 21.8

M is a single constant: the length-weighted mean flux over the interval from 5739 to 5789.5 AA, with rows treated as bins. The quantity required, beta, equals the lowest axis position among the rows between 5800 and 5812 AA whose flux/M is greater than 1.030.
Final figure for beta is 5810.23 AA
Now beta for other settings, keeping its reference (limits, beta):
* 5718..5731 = 5718.65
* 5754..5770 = 5755.64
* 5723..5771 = 5729.19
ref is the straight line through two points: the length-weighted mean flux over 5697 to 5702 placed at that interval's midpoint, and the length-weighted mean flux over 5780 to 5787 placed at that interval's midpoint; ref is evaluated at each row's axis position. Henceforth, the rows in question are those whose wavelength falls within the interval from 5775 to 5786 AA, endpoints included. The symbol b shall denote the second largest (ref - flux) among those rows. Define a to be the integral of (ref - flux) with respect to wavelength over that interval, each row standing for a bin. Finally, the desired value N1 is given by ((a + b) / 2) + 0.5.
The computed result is 3.8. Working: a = 4.9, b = 1.6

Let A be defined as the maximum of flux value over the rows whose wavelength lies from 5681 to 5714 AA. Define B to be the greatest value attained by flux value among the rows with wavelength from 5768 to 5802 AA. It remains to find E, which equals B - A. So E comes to -0.6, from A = 24.27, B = 23.68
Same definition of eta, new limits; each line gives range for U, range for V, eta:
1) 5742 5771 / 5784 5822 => 21.7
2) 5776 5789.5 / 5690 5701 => 21.7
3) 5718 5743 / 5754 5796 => 21.8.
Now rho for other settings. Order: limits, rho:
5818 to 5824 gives 23.38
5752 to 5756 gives 22.77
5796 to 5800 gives 21.44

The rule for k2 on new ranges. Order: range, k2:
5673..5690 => 23.1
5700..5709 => 21.8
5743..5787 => 22.0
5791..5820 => 20.9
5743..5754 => 21.9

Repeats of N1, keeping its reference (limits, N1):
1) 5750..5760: -1.3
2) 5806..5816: 5.0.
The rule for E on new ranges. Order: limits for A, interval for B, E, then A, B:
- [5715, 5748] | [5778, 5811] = -0.2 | 24.65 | 24.45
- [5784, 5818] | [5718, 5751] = 0.2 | 24.45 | 24.63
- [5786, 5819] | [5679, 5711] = -0.2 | 24.45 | 24.27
